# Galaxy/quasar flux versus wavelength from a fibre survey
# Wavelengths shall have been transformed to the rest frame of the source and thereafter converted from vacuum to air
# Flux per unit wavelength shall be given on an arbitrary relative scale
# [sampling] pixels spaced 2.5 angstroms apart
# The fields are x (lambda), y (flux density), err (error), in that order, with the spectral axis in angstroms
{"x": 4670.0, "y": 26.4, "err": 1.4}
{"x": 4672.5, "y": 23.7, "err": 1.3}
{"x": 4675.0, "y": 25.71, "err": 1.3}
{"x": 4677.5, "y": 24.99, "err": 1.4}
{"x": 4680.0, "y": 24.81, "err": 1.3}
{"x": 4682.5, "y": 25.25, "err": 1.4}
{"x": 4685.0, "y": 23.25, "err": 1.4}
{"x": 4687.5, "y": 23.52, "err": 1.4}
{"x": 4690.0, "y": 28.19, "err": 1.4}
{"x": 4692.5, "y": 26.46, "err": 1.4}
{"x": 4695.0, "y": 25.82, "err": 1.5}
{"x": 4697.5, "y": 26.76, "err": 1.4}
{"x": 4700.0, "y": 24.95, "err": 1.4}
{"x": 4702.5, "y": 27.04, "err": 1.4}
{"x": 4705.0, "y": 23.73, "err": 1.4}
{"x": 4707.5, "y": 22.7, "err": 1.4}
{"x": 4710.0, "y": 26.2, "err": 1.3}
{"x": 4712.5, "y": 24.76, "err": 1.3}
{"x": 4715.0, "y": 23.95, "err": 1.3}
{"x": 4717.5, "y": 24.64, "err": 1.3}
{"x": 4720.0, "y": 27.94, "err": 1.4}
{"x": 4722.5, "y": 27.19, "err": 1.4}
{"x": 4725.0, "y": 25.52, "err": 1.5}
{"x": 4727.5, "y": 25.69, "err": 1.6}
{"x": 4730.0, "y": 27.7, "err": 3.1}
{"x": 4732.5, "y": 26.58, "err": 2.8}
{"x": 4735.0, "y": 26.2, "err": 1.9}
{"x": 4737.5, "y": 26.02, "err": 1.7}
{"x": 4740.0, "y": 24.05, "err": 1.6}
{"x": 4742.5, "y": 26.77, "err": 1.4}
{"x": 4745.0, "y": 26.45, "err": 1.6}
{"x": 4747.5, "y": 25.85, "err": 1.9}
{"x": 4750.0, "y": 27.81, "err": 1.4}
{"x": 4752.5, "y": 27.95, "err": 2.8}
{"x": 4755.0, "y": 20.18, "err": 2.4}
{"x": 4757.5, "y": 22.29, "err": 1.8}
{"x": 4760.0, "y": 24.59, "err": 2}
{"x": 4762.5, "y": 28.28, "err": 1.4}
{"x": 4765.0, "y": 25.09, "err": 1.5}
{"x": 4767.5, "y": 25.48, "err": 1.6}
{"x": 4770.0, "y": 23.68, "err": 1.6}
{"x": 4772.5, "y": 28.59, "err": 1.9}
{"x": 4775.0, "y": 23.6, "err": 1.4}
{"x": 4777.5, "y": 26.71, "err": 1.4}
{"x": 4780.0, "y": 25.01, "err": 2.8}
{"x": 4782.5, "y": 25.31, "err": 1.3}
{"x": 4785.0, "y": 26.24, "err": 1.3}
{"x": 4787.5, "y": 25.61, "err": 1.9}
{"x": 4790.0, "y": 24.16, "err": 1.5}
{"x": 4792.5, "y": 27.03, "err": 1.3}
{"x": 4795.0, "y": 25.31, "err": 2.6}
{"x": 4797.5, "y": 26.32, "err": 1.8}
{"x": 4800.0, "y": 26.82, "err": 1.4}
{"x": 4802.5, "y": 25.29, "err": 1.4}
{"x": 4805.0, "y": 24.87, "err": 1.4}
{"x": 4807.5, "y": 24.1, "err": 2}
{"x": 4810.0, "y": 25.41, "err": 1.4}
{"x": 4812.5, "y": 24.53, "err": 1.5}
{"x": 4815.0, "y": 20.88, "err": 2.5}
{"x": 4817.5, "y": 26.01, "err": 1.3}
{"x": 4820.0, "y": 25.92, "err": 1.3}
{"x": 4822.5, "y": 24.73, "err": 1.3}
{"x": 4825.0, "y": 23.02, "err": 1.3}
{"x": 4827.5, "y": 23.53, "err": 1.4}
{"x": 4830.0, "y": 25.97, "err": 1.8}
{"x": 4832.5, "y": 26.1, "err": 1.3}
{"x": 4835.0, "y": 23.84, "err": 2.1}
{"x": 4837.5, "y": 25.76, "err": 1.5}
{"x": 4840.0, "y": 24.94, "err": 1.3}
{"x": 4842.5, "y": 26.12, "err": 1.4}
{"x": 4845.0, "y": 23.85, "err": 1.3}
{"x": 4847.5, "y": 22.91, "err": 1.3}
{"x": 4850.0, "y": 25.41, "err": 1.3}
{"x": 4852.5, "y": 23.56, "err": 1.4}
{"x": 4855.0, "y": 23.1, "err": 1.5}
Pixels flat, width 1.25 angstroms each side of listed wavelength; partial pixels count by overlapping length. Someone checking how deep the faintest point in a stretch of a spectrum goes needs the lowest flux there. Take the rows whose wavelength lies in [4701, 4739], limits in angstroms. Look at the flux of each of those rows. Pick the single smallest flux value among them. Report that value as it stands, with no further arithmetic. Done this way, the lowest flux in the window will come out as 22.7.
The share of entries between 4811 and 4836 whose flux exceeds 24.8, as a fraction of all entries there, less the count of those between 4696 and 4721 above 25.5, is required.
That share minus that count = -3.6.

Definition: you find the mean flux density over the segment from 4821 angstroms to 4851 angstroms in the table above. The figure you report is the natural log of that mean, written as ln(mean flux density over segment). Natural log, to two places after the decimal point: 3.21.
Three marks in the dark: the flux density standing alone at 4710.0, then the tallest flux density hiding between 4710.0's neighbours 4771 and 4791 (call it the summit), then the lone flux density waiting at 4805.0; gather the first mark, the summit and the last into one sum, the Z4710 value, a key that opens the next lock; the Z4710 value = 79.7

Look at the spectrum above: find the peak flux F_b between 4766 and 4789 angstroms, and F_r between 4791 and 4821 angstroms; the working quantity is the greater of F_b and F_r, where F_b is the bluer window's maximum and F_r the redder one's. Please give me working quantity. 28.6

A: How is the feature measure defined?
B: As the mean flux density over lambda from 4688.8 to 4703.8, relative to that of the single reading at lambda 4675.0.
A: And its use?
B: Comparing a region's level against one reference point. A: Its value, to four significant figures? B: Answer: 1.032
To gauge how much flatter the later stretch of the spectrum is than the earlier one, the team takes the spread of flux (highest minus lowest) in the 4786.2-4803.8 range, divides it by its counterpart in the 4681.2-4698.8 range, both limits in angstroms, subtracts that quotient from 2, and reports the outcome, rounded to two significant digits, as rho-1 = 1.4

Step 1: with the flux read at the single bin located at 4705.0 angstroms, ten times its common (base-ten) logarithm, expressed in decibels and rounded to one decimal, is 13.8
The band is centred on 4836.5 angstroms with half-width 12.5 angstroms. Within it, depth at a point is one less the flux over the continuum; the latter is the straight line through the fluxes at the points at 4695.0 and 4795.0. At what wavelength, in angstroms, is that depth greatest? 4847.5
